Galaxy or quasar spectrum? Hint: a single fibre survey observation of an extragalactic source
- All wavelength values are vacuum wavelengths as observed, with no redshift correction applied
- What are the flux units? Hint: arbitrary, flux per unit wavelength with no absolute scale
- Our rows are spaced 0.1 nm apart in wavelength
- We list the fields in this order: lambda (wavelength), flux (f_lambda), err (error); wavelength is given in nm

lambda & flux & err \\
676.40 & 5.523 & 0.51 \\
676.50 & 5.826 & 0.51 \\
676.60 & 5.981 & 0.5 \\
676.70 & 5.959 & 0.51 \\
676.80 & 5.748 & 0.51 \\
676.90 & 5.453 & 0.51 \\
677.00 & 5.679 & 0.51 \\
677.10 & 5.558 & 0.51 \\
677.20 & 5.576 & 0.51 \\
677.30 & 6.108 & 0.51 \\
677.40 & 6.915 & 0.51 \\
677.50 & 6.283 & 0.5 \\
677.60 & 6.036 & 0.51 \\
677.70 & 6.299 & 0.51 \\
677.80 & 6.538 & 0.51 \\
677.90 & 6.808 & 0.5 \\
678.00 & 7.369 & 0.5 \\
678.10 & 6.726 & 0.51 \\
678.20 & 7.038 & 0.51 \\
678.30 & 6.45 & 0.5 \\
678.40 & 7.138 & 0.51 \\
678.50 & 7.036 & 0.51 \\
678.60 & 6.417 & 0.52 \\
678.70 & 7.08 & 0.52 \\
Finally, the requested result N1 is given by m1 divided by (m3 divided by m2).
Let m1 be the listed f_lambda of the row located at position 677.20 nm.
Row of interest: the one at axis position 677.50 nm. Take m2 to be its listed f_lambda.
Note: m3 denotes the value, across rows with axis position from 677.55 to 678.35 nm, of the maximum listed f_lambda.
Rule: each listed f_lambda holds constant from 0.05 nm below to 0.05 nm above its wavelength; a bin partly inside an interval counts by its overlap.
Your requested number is 4.8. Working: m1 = 5.576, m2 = 6.283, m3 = 7.369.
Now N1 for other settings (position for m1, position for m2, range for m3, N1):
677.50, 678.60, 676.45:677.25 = 6.7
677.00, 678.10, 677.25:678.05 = 5.2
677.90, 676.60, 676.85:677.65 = 5.9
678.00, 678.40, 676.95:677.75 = 7.6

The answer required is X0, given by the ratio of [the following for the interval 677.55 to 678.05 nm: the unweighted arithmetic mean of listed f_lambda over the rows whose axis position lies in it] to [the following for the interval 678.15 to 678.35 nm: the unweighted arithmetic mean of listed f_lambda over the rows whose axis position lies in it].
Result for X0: 0.98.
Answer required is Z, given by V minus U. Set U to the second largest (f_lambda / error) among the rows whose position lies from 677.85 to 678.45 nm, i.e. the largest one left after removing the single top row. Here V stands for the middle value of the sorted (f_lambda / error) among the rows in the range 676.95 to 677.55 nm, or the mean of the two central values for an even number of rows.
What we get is -2.4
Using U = 14.0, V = 11.6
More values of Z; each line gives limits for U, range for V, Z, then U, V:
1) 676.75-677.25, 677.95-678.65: 2.7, 11.1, 13.8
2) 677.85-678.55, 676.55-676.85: -2.3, 14.0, 11.7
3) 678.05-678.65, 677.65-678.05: -0.6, 13.8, 13.2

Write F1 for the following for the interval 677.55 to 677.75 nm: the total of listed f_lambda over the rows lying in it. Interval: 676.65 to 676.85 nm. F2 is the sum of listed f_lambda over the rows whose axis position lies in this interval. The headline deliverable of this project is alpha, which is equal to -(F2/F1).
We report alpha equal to -0.95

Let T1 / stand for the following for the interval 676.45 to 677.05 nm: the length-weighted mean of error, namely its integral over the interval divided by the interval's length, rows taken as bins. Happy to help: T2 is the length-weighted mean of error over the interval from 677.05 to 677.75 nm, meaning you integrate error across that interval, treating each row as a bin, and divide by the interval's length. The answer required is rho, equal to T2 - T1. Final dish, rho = 0.000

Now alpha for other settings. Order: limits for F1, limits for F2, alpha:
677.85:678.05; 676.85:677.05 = -0.79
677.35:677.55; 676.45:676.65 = -0.89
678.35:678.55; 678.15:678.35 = -0.95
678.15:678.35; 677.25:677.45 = -0.97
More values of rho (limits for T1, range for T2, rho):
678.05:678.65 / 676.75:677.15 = 0.000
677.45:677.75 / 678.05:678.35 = 0.000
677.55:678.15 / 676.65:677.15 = 0.003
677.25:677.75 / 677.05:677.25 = 0.002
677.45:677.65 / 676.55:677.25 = 0.004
